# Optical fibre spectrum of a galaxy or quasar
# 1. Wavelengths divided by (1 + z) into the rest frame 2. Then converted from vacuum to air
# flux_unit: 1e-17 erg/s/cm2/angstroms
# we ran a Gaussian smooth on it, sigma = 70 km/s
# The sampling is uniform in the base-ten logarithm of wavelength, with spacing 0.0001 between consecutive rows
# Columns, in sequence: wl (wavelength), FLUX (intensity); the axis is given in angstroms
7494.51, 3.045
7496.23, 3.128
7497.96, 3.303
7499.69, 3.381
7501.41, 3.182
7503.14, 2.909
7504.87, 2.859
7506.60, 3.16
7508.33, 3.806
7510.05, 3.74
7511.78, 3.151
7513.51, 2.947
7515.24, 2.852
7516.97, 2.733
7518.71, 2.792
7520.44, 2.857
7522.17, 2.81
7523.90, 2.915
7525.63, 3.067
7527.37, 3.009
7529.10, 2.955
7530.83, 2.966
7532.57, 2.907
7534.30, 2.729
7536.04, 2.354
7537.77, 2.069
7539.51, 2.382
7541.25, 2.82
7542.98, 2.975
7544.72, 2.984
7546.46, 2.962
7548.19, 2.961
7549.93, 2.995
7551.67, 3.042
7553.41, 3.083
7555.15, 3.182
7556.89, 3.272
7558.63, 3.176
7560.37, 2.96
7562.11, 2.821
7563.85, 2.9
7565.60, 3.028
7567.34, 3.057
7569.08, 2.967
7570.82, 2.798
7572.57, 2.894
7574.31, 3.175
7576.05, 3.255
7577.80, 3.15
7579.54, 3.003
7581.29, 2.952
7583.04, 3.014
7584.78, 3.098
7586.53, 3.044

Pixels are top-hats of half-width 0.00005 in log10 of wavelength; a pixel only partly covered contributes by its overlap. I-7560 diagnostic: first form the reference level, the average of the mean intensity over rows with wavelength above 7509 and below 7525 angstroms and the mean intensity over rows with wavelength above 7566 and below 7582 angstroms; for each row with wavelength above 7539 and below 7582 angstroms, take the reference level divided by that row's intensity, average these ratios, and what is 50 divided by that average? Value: 49.6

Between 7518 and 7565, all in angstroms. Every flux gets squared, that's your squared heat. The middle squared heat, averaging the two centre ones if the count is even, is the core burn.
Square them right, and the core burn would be 8.8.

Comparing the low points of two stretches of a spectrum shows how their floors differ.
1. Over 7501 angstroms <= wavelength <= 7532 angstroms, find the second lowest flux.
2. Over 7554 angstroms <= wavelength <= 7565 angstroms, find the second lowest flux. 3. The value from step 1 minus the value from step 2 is -0.1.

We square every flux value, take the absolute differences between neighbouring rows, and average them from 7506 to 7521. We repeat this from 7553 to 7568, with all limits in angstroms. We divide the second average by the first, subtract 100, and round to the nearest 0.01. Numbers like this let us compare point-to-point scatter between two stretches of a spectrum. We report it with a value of -99.56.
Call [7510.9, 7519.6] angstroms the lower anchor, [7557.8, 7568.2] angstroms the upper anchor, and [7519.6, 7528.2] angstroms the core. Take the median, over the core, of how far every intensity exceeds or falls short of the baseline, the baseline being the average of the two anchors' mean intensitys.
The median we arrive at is -0.03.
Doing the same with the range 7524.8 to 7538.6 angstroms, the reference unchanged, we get -0.01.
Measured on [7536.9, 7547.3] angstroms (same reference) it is -0.05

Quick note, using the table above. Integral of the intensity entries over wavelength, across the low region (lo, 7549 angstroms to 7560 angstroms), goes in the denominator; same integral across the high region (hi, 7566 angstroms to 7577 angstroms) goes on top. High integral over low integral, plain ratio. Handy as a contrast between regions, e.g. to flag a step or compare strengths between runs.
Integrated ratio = 0.97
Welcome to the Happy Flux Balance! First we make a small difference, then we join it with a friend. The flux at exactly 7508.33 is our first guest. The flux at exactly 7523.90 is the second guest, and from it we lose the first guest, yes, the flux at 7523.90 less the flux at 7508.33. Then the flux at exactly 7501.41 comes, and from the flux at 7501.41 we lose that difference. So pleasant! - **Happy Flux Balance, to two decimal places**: 4.07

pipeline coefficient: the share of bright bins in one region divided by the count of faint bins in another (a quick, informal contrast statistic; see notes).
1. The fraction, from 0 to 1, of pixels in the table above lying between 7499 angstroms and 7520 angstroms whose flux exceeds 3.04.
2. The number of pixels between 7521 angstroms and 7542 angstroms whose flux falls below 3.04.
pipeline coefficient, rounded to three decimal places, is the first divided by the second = 0.045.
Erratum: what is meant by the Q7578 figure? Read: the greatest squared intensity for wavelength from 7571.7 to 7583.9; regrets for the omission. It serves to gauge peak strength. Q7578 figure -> 10.6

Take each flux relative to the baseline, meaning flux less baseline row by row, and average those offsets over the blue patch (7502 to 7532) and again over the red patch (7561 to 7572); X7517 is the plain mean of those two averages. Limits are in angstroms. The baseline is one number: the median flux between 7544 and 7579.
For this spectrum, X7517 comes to -0.032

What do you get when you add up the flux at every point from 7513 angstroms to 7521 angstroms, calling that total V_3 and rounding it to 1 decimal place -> 14.2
